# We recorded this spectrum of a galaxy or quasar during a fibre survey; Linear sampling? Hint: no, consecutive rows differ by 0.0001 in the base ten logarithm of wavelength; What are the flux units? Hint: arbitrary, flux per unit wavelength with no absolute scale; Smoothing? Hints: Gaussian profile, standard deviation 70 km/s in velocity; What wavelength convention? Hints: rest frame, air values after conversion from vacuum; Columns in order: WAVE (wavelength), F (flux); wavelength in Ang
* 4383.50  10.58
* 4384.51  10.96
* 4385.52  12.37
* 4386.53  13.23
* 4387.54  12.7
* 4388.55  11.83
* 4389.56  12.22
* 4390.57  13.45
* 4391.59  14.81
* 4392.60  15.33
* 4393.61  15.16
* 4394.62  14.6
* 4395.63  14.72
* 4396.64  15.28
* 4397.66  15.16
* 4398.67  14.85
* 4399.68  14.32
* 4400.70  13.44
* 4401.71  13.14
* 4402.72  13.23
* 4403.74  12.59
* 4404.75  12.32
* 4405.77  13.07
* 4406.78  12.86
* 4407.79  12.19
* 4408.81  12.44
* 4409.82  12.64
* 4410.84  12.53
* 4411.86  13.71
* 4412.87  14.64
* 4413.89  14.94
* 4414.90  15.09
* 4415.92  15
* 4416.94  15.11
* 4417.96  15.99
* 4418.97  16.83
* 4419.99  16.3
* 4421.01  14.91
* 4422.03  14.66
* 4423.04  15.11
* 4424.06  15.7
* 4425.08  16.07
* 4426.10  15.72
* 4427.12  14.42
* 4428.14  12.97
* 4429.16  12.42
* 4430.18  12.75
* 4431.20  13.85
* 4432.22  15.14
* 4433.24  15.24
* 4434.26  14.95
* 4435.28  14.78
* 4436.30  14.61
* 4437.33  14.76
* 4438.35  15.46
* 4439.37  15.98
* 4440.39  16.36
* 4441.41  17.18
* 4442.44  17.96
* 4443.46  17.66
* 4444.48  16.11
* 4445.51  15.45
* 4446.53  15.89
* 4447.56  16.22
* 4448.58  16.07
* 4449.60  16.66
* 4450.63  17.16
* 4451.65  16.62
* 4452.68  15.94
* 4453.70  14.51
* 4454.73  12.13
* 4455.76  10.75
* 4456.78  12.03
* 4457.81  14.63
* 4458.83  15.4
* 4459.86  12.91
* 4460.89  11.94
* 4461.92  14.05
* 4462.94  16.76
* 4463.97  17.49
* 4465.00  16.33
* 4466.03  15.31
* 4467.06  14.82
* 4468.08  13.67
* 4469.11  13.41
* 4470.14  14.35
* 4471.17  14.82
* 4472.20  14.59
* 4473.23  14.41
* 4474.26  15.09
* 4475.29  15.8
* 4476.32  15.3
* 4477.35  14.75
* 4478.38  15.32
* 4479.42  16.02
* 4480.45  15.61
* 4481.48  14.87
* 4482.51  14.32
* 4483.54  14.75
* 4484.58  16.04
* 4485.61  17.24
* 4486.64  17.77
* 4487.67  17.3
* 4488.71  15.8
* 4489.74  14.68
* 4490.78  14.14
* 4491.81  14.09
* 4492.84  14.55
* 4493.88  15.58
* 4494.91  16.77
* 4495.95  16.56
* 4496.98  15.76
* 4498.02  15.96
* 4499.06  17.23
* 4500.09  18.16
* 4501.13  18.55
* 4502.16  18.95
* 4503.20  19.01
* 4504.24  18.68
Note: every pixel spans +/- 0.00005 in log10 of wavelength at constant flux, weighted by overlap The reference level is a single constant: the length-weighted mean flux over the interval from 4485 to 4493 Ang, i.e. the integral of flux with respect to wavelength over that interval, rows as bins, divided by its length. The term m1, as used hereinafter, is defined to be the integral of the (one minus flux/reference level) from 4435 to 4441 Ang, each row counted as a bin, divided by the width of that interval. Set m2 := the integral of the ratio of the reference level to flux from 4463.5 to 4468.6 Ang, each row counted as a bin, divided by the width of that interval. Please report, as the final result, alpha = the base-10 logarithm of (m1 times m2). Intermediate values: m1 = 0.02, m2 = 1.02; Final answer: -1.6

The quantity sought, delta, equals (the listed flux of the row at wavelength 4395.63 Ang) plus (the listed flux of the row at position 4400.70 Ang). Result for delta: 28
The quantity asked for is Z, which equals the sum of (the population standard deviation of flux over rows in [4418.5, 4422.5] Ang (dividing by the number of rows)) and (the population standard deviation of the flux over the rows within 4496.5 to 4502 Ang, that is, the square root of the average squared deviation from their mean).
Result 2.0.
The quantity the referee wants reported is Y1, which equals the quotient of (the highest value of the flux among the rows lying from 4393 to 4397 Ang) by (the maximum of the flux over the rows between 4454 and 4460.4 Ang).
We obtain 0.99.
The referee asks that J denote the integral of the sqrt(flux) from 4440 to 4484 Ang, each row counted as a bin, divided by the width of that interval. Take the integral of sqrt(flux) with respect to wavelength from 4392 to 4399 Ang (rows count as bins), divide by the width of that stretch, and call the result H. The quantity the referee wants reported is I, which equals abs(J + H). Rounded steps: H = 3.88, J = 3.89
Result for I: 7.76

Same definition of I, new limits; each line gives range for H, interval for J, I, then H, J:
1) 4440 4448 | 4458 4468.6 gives 7.92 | 4.07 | 3.85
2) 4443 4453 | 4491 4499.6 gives 8.02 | 4.05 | 3.97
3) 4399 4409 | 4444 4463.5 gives 7.44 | 3.61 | 3.84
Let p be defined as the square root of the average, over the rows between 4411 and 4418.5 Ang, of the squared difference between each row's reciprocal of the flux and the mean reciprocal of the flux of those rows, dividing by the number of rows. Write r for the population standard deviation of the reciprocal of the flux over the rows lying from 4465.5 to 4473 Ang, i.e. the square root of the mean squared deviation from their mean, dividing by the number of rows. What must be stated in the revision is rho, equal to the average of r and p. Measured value 0.0030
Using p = 0.0029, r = 0.0031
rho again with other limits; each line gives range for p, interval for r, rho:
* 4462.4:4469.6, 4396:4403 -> 0.0052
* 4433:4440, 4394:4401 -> 0.0023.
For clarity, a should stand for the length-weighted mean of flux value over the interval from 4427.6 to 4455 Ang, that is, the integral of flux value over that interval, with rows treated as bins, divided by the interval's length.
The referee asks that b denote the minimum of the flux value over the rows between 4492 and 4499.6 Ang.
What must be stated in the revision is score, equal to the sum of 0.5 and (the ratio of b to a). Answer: 1.45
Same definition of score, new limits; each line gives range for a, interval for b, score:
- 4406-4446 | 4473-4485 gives 1.46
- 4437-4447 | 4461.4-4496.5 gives 1.32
